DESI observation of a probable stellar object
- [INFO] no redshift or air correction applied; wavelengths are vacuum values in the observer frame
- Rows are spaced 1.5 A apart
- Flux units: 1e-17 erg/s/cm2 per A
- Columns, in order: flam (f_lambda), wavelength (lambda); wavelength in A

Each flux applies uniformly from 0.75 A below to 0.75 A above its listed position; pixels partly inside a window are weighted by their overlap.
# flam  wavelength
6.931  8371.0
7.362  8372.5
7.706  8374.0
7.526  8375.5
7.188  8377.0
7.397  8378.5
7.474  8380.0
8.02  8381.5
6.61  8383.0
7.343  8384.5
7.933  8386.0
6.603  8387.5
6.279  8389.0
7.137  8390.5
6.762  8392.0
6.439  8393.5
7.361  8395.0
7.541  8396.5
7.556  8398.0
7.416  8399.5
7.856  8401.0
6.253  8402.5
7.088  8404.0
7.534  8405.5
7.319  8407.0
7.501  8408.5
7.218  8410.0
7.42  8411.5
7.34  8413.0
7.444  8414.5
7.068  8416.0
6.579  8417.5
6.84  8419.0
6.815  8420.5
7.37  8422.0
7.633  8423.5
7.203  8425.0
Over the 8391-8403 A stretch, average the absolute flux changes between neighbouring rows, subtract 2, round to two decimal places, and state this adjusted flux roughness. -1.48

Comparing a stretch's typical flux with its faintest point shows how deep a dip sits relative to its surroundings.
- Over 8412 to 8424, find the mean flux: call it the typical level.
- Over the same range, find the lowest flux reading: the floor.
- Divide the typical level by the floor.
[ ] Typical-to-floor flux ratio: 1.08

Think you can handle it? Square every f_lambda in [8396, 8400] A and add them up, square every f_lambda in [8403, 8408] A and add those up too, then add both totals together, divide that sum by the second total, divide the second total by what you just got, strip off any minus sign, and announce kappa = 78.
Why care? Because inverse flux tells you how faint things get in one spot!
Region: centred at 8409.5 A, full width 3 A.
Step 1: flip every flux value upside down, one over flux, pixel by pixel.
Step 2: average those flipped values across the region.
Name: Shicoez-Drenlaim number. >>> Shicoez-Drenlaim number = 0.136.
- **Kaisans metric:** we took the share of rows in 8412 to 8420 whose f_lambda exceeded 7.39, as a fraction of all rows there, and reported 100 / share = 500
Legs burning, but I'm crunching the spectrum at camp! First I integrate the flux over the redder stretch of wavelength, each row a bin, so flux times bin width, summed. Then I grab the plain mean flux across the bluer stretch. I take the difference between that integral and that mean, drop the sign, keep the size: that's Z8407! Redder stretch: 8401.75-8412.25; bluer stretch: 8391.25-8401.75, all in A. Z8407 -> 68.2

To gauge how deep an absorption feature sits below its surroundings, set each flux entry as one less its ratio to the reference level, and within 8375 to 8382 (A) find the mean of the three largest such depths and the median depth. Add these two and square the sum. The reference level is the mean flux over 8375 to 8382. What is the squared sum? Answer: 0.001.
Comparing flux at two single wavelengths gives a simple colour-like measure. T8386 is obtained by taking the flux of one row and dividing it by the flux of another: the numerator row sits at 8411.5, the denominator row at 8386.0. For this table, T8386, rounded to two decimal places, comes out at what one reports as 0.94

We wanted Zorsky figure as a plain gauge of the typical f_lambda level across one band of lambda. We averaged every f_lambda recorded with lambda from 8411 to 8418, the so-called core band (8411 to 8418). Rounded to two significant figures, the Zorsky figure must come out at 7.2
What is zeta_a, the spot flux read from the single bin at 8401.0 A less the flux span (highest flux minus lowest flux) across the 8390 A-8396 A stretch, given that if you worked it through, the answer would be 6.9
